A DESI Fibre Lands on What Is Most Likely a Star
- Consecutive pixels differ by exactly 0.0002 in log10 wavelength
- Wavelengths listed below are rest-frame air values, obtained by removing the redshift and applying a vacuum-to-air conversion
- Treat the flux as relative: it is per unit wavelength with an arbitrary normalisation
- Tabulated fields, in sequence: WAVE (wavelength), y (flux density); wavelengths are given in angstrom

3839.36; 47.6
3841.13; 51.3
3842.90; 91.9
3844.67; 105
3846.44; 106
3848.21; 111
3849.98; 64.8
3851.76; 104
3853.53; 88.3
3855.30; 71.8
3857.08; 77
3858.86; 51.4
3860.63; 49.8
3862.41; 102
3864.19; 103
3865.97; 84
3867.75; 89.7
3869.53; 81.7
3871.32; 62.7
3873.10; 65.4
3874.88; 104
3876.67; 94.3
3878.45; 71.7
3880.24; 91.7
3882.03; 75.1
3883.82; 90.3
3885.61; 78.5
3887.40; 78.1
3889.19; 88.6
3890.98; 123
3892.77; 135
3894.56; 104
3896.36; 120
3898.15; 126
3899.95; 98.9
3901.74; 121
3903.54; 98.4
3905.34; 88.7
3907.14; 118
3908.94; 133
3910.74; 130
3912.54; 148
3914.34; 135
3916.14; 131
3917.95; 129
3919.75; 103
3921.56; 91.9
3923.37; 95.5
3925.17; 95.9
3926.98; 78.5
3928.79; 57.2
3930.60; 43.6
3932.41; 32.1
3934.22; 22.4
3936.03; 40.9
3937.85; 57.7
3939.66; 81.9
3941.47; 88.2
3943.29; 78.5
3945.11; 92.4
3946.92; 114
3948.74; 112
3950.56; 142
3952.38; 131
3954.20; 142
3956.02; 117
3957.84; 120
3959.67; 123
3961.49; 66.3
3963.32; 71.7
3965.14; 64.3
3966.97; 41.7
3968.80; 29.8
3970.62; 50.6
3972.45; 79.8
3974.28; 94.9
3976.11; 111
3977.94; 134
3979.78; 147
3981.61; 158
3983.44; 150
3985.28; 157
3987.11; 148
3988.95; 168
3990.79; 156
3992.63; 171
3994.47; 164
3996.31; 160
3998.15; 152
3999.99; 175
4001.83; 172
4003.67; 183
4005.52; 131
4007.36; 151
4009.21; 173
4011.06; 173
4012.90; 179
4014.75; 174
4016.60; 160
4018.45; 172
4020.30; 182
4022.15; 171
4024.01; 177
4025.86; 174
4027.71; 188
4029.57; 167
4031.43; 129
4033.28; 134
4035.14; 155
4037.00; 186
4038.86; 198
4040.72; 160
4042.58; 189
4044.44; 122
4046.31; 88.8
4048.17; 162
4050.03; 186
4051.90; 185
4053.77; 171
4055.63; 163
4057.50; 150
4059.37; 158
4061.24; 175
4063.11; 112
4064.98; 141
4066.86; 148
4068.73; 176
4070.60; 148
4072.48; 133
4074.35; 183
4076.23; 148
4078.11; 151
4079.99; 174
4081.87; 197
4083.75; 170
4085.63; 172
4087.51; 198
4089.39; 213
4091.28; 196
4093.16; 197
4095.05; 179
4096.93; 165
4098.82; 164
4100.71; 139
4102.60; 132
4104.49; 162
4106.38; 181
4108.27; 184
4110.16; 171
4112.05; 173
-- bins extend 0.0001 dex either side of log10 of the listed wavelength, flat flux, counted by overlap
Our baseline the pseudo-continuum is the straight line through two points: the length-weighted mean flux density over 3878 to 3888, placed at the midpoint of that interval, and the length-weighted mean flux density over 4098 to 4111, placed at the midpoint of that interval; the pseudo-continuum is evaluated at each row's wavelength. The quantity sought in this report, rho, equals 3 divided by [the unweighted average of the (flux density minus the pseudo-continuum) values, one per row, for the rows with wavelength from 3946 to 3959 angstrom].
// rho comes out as 0.16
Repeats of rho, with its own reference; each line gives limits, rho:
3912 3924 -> 0.12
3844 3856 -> 0.13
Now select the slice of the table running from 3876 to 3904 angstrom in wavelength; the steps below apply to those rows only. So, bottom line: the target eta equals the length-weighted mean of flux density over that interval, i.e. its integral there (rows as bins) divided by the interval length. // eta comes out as 100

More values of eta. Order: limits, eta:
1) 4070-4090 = 171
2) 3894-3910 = 112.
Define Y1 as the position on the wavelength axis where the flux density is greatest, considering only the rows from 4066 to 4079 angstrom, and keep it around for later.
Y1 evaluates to 4074.35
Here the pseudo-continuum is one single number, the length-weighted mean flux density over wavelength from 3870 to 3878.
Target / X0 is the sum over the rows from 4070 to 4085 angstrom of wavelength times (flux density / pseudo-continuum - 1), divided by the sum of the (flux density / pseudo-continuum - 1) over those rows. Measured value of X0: 4077.8 angstrom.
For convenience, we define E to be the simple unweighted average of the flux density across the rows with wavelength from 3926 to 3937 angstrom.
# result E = 46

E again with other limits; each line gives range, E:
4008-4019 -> 172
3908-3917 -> 135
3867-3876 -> 81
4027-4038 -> 160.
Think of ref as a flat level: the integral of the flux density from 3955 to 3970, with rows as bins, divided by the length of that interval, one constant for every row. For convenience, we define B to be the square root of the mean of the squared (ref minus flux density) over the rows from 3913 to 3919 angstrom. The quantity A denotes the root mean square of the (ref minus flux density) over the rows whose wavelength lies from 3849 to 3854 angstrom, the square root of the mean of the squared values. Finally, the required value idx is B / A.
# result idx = 3.0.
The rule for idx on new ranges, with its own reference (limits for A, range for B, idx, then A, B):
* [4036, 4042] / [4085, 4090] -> 1.1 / 103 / 116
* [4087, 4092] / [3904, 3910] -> 0.3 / 123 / 39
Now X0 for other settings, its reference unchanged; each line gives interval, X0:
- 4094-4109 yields 4101.8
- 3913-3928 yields 3917.7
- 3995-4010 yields 4002.7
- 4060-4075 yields 4068.1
